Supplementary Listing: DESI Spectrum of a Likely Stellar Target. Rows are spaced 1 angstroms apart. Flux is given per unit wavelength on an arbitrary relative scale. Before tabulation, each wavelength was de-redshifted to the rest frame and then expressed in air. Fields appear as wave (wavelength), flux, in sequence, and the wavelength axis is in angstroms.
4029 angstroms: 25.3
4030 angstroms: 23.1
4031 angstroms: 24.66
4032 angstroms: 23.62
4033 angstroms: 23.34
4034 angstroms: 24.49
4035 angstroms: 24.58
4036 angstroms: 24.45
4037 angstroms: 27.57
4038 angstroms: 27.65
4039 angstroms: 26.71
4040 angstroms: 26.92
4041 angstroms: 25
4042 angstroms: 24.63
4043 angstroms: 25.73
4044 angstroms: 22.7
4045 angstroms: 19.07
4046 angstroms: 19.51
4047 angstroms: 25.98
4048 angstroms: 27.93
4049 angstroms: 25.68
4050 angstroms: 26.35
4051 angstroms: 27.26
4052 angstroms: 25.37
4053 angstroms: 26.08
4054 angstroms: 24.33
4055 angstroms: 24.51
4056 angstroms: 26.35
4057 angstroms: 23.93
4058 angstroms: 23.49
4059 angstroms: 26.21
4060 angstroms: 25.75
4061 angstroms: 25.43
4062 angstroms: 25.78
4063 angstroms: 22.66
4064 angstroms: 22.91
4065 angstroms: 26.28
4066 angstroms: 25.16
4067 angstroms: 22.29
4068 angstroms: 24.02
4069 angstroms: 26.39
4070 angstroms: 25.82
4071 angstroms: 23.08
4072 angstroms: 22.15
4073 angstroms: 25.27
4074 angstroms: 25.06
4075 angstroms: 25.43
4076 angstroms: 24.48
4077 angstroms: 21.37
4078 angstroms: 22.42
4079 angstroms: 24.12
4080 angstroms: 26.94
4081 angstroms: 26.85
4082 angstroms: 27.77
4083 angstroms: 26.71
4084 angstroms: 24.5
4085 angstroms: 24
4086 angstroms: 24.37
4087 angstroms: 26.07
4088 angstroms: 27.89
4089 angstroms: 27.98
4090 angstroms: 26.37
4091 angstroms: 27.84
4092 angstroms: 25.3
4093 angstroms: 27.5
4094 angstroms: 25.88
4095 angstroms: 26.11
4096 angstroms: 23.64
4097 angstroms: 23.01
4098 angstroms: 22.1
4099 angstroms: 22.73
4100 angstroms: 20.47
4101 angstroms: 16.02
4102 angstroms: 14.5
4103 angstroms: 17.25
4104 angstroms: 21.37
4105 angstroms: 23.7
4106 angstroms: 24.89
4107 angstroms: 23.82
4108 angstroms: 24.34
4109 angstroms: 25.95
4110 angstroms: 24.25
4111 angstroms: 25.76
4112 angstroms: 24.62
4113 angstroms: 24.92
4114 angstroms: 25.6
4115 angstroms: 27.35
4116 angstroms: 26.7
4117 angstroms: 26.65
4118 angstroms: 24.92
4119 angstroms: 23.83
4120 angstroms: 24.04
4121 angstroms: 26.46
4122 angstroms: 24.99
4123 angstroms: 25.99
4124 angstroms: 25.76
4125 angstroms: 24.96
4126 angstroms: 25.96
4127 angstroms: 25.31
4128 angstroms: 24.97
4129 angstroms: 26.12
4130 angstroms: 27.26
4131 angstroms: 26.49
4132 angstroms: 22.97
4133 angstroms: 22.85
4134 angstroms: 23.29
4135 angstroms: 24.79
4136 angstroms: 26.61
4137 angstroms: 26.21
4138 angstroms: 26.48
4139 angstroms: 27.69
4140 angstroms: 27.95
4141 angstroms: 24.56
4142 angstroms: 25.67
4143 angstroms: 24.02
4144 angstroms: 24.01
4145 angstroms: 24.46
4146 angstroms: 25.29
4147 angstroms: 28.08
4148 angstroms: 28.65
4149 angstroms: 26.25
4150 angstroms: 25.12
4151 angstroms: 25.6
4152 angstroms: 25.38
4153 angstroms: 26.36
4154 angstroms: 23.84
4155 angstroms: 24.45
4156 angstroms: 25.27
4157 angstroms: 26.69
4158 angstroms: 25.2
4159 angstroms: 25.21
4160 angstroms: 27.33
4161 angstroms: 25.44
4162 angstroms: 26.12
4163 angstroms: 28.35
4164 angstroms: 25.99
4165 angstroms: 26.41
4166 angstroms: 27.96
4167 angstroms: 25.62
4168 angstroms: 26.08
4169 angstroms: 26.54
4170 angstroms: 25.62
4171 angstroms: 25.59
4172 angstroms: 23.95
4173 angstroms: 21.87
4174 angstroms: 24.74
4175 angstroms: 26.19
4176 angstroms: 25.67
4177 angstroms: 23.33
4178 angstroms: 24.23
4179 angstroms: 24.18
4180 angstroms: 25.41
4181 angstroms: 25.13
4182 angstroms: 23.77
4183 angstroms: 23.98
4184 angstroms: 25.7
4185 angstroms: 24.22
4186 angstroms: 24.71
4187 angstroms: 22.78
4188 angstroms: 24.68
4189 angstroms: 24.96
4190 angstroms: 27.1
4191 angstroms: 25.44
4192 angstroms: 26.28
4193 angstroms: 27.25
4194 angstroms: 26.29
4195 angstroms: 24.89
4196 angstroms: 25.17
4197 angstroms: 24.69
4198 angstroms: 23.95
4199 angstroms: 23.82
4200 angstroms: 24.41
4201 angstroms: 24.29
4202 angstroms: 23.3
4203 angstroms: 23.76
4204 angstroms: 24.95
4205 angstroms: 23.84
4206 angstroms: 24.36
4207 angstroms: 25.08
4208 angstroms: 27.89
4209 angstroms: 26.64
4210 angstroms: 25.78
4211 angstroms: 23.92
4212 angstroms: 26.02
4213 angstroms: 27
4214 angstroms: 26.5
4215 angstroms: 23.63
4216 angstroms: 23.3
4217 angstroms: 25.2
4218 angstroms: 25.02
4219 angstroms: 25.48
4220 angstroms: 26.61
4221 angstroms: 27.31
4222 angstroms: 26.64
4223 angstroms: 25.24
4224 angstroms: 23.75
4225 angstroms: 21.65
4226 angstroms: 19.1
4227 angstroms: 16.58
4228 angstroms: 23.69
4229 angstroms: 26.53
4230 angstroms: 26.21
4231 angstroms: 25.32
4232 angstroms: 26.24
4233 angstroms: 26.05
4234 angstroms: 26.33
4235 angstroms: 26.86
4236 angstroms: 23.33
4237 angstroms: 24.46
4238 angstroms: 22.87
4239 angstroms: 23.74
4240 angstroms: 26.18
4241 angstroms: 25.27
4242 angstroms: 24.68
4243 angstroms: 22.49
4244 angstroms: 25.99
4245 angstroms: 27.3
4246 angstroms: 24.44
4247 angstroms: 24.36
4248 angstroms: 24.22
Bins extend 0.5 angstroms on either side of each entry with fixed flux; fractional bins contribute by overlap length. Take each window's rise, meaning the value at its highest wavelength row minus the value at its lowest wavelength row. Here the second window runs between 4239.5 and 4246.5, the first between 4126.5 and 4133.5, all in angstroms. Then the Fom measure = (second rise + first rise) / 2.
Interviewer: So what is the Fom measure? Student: -2.1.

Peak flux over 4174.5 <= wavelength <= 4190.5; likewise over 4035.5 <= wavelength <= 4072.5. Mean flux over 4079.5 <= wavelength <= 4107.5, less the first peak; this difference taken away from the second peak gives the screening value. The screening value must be 30.9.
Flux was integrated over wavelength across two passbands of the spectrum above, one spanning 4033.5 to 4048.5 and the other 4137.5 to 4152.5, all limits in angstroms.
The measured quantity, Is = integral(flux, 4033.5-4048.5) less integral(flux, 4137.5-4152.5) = -16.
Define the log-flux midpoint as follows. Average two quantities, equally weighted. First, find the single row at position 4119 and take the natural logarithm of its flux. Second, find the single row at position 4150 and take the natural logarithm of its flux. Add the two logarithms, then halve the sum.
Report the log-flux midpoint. 3.20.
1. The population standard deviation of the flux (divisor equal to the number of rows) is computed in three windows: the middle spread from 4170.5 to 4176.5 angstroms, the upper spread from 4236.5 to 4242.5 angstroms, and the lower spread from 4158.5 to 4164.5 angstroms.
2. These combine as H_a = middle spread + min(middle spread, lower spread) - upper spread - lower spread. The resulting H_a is 0.4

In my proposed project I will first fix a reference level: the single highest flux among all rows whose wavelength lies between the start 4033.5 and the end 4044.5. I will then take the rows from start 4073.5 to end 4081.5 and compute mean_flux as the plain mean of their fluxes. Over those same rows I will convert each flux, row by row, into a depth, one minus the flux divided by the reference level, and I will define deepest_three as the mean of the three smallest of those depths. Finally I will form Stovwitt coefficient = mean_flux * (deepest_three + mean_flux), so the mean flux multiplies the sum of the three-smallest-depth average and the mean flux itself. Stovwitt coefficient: 605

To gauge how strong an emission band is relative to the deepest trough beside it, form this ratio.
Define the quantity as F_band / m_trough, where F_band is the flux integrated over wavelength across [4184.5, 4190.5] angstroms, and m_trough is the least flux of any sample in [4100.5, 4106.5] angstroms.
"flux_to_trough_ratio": 10.2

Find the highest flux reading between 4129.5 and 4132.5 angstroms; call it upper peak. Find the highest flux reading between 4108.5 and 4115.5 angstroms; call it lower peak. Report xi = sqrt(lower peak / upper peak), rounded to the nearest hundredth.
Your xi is 1.00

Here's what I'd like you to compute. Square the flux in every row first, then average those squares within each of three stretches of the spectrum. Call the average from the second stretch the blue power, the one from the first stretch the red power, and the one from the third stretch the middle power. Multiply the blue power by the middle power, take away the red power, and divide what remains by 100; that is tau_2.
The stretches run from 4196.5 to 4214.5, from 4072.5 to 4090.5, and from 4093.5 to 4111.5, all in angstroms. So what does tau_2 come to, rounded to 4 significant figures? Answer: 3368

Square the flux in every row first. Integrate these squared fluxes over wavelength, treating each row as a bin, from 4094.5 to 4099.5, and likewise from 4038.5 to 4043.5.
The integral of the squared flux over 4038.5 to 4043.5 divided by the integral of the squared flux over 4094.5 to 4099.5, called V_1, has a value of 1.20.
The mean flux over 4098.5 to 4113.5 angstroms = 22.3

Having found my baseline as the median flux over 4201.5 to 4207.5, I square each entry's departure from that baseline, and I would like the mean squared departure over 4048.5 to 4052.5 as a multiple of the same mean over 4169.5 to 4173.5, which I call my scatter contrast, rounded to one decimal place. 2.0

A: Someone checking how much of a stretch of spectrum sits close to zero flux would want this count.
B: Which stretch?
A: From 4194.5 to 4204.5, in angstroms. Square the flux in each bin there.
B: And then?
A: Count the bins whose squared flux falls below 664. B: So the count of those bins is 10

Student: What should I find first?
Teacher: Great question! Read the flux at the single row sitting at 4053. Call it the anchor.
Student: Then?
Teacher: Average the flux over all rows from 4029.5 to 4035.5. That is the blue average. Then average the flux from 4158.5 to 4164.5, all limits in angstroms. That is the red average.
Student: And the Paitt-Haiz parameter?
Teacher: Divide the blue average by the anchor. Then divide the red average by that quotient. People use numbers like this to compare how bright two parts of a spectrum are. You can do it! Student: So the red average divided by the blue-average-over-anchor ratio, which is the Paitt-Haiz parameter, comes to 28.7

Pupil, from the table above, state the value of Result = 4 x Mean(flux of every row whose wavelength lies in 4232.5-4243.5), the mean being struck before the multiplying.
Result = 99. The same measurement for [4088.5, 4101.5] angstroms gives 97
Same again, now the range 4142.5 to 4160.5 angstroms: 102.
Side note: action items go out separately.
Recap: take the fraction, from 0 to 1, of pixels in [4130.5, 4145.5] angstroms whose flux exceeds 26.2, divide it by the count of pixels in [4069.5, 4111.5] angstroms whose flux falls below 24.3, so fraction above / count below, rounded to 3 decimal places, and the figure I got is 0.022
